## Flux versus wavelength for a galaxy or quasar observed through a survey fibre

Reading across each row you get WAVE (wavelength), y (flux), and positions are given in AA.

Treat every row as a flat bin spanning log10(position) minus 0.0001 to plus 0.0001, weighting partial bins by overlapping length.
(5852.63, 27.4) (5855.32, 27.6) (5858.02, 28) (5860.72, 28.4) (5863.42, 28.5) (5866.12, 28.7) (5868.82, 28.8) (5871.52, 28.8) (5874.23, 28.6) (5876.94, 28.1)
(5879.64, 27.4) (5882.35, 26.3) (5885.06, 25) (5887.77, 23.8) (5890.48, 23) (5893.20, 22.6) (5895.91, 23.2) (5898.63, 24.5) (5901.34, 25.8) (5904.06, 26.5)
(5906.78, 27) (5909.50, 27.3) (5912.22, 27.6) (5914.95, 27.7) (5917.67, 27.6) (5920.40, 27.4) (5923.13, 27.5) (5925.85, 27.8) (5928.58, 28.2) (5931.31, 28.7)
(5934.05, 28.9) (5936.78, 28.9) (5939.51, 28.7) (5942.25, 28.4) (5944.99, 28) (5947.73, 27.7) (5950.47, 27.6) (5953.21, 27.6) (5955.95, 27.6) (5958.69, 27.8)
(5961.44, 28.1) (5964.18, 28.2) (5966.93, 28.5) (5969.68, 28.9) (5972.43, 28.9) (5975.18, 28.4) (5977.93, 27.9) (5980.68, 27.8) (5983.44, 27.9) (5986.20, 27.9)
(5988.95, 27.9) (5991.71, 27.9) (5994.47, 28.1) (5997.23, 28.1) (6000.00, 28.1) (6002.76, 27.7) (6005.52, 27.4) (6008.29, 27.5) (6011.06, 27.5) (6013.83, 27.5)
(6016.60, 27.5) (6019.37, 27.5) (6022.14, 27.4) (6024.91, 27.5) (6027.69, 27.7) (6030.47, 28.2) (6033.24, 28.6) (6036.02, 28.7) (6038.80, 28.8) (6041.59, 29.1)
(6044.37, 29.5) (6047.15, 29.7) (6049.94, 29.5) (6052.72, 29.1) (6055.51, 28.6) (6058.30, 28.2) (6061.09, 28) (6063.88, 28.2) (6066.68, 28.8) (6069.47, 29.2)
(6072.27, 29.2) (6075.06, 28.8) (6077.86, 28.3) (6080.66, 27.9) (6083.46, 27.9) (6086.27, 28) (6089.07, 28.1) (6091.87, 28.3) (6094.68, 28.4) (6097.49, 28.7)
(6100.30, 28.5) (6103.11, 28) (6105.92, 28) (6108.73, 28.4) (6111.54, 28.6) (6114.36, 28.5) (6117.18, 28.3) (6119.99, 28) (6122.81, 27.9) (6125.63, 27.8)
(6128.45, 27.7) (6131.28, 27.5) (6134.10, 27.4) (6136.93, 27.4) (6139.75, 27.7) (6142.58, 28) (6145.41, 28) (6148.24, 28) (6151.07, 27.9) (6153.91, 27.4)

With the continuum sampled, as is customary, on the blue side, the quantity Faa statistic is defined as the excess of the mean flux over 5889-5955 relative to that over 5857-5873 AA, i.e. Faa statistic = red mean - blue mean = -1.5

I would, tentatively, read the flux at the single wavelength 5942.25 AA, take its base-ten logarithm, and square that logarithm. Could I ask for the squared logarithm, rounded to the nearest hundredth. 2.11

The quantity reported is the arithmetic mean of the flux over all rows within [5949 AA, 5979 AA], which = 28.1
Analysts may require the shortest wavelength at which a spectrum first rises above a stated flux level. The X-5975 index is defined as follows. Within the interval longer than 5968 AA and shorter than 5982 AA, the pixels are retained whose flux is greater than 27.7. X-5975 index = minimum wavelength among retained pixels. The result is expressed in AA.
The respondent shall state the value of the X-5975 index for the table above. 5969.68 AA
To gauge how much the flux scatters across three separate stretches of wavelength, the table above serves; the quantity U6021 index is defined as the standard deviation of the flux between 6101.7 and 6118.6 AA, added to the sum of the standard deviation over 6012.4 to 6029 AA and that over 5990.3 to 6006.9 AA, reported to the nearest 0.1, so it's 0.6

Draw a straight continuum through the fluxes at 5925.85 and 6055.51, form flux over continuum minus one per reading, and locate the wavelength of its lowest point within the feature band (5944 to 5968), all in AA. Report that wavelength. 5955.95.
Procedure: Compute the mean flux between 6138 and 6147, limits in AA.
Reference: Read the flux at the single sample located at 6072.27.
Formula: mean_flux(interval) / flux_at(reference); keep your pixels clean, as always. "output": 0.96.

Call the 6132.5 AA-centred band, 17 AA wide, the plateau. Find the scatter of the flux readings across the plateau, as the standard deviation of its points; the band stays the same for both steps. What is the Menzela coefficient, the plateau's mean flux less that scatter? 27.4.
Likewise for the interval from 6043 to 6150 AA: 27.7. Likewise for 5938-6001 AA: 27.7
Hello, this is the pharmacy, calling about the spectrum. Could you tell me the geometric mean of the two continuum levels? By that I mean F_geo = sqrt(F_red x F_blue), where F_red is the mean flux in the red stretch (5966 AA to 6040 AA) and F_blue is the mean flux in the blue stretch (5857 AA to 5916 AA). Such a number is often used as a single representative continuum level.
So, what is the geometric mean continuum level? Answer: 27.3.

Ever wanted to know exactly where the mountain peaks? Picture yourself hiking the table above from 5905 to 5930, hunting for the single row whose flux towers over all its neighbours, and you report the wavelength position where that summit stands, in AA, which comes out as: 5928.58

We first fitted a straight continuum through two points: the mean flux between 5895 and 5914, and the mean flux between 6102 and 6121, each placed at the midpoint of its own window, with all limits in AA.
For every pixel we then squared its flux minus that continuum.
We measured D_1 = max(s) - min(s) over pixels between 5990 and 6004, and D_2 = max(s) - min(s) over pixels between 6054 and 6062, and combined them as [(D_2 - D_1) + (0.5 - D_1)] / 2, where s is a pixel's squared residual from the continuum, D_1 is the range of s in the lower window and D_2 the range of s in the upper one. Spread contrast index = -0.2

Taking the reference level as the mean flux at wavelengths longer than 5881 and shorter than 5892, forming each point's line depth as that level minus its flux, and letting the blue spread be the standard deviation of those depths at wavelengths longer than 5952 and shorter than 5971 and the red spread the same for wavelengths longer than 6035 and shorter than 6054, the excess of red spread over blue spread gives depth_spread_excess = -0.1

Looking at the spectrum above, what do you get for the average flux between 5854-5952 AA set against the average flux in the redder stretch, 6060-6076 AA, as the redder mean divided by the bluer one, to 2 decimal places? 1.06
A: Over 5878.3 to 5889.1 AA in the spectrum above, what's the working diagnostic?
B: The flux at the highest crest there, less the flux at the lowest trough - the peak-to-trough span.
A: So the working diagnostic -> 3.60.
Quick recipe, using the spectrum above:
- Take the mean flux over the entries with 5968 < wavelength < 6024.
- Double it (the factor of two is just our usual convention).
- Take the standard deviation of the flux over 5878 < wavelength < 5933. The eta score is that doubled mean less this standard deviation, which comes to 53.9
